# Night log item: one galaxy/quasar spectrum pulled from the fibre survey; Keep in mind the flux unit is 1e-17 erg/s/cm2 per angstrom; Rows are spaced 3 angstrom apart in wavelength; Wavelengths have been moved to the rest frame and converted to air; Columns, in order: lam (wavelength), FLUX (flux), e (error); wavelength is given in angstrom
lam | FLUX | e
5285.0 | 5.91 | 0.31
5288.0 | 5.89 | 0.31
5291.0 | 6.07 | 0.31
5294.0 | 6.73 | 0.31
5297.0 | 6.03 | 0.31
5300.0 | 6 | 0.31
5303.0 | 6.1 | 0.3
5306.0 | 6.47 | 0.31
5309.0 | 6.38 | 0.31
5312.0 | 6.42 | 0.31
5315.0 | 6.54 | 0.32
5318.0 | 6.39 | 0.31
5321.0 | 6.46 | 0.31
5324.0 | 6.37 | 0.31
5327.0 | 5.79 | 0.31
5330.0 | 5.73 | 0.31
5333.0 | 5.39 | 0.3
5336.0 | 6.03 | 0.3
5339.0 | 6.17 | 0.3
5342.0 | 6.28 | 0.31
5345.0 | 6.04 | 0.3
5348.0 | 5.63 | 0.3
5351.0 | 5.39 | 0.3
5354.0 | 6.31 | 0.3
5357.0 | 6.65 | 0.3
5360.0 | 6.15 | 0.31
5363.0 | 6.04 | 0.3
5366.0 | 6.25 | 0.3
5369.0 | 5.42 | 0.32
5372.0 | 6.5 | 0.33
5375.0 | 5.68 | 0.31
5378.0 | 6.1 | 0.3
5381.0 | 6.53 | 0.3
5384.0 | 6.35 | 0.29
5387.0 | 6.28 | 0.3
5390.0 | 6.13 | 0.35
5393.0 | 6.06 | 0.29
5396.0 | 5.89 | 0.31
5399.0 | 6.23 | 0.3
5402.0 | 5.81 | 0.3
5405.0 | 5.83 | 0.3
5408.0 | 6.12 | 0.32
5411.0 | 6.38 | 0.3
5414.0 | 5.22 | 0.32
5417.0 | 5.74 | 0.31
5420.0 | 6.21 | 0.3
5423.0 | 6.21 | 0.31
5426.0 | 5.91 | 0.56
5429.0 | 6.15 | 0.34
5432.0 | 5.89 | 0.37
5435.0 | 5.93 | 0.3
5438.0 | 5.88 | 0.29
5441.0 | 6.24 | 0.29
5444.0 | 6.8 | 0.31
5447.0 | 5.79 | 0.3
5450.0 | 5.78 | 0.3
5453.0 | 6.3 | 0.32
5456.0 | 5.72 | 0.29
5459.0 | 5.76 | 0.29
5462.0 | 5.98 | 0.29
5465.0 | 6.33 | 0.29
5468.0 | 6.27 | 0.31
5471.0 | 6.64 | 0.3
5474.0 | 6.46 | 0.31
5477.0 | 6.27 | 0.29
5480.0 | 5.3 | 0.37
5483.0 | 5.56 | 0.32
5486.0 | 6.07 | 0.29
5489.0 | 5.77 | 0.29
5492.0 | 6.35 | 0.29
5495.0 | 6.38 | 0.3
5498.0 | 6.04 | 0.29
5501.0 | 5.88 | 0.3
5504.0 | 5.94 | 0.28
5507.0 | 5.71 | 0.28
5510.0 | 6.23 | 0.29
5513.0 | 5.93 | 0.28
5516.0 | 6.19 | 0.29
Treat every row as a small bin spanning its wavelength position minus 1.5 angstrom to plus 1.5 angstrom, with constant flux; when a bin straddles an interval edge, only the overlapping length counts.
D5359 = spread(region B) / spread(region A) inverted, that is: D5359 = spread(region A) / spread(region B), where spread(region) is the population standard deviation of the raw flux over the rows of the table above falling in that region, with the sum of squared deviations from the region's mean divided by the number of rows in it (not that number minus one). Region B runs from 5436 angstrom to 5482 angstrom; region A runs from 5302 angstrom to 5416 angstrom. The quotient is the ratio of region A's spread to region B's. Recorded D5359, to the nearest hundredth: 0.92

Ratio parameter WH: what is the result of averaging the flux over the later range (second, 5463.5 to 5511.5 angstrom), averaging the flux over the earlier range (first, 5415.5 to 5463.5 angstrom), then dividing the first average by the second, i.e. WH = 0.991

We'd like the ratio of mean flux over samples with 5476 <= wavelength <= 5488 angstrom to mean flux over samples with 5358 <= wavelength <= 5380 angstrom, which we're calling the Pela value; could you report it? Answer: 0.96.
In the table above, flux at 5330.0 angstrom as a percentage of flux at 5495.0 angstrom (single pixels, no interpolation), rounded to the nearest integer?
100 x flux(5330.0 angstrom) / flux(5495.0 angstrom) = 90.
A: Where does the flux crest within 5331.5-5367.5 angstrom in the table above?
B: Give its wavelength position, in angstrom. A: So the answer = 5357.0 angstrom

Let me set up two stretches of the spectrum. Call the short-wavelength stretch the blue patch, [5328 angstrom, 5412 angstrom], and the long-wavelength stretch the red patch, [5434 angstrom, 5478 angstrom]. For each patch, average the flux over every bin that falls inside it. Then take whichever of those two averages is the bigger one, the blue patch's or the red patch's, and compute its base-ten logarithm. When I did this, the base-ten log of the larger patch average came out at 0.788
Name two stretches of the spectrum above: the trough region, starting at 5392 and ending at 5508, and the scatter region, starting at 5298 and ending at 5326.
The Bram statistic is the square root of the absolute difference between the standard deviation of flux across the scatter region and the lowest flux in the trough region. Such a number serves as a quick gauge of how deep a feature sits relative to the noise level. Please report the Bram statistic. 2.25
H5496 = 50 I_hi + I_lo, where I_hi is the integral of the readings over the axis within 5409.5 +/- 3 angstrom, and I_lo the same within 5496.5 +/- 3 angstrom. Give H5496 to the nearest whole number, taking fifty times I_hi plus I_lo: 1912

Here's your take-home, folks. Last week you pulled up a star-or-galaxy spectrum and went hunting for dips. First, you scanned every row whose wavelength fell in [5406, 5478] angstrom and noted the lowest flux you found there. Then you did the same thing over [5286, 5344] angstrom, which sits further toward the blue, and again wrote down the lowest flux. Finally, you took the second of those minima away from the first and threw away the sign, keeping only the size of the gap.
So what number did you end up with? 0.170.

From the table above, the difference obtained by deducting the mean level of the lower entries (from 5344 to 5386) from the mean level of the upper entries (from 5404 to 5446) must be -0.04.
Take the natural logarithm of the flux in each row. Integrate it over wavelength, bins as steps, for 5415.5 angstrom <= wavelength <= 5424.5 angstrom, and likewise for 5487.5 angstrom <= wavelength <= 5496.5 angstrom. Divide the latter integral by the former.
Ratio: 1.01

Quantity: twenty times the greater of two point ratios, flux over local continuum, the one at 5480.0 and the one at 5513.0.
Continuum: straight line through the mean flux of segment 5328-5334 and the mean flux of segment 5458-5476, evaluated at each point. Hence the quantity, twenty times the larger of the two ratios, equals 18.3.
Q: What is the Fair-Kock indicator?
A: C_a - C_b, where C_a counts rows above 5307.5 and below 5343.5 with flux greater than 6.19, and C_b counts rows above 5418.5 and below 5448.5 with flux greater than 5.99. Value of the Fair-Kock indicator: 2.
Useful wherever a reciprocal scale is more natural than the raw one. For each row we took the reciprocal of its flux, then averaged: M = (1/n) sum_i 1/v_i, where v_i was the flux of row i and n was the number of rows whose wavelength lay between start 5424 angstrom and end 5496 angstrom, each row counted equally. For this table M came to 0.165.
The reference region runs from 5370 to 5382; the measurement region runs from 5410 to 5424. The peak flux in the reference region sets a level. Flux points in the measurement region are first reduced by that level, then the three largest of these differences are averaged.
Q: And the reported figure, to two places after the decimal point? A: -0.26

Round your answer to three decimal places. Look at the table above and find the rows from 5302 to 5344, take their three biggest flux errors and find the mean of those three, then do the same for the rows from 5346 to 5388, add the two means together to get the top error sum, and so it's 0.633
